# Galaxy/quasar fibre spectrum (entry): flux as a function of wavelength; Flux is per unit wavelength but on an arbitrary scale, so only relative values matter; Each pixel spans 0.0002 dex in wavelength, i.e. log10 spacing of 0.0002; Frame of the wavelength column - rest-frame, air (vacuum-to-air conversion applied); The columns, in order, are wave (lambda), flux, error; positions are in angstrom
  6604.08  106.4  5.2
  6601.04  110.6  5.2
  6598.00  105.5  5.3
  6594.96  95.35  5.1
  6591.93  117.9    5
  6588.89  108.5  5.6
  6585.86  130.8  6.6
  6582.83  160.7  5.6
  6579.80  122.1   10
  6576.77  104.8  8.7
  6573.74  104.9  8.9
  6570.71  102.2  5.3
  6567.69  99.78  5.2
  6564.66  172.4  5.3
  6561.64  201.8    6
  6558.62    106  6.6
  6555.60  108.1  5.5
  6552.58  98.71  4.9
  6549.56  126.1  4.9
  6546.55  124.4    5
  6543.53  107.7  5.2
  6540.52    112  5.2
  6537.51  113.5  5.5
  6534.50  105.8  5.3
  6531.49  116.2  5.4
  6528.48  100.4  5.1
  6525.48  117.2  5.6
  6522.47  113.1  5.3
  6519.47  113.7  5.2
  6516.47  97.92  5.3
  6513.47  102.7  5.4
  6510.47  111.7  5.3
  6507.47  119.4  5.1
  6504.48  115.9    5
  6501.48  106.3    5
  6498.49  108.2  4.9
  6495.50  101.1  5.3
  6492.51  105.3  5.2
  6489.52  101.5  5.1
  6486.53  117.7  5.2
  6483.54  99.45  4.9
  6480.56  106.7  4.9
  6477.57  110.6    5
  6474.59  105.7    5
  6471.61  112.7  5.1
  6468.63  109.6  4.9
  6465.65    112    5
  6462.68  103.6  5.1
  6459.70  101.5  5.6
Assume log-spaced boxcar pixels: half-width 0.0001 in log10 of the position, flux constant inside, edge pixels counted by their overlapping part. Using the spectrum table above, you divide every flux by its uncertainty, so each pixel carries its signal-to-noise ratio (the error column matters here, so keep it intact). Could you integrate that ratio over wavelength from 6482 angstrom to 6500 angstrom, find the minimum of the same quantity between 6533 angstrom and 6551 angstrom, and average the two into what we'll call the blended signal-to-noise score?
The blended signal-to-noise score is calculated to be 196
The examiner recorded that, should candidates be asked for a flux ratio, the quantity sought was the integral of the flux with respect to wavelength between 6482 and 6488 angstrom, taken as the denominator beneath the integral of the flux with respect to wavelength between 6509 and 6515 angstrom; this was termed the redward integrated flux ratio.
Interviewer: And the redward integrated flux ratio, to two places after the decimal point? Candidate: 0.99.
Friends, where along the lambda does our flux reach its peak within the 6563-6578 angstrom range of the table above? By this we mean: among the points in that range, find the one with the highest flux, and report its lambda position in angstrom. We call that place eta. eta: 6564.66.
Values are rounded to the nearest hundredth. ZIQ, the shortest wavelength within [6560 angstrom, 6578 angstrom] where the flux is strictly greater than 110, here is 6561.64 angstrom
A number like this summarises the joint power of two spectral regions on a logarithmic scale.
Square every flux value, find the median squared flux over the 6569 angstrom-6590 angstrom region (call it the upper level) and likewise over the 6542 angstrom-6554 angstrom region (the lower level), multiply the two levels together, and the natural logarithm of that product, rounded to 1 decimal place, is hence 18.9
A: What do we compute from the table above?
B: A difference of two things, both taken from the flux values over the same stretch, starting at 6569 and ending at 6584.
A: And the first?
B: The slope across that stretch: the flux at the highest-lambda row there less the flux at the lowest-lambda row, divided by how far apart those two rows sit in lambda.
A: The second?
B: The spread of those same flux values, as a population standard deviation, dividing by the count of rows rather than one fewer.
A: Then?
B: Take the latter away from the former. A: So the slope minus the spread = -17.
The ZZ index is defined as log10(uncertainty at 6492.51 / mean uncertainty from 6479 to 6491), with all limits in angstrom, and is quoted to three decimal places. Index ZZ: 0.015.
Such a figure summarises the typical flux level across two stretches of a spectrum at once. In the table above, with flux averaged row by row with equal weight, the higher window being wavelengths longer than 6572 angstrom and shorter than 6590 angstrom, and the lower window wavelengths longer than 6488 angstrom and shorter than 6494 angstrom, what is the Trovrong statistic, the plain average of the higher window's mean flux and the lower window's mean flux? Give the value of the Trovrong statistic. 113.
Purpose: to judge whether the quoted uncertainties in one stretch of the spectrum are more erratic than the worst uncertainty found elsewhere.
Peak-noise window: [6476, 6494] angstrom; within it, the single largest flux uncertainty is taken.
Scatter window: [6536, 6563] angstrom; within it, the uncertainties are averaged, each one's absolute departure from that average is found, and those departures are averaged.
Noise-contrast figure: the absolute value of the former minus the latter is 4.8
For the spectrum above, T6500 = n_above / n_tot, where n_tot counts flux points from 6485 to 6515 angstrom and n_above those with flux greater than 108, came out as 0.50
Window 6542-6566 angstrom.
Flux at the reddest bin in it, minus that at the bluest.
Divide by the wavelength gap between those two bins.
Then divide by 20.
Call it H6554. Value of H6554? 0.15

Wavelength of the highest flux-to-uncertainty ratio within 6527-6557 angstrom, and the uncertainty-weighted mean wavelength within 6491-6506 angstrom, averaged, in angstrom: 6524.0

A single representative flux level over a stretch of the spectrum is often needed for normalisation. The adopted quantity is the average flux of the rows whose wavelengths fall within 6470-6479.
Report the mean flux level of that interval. 110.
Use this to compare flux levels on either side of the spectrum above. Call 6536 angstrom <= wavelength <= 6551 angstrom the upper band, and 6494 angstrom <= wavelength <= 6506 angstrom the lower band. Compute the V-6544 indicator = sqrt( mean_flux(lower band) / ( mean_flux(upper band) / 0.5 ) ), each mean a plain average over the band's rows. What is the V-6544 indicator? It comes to 0.68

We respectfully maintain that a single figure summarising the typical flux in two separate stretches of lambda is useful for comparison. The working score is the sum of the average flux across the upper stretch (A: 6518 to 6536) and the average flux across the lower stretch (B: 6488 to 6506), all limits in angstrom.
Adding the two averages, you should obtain 217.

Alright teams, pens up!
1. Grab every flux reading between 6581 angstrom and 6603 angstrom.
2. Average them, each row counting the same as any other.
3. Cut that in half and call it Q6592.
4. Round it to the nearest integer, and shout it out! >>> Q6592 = 59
